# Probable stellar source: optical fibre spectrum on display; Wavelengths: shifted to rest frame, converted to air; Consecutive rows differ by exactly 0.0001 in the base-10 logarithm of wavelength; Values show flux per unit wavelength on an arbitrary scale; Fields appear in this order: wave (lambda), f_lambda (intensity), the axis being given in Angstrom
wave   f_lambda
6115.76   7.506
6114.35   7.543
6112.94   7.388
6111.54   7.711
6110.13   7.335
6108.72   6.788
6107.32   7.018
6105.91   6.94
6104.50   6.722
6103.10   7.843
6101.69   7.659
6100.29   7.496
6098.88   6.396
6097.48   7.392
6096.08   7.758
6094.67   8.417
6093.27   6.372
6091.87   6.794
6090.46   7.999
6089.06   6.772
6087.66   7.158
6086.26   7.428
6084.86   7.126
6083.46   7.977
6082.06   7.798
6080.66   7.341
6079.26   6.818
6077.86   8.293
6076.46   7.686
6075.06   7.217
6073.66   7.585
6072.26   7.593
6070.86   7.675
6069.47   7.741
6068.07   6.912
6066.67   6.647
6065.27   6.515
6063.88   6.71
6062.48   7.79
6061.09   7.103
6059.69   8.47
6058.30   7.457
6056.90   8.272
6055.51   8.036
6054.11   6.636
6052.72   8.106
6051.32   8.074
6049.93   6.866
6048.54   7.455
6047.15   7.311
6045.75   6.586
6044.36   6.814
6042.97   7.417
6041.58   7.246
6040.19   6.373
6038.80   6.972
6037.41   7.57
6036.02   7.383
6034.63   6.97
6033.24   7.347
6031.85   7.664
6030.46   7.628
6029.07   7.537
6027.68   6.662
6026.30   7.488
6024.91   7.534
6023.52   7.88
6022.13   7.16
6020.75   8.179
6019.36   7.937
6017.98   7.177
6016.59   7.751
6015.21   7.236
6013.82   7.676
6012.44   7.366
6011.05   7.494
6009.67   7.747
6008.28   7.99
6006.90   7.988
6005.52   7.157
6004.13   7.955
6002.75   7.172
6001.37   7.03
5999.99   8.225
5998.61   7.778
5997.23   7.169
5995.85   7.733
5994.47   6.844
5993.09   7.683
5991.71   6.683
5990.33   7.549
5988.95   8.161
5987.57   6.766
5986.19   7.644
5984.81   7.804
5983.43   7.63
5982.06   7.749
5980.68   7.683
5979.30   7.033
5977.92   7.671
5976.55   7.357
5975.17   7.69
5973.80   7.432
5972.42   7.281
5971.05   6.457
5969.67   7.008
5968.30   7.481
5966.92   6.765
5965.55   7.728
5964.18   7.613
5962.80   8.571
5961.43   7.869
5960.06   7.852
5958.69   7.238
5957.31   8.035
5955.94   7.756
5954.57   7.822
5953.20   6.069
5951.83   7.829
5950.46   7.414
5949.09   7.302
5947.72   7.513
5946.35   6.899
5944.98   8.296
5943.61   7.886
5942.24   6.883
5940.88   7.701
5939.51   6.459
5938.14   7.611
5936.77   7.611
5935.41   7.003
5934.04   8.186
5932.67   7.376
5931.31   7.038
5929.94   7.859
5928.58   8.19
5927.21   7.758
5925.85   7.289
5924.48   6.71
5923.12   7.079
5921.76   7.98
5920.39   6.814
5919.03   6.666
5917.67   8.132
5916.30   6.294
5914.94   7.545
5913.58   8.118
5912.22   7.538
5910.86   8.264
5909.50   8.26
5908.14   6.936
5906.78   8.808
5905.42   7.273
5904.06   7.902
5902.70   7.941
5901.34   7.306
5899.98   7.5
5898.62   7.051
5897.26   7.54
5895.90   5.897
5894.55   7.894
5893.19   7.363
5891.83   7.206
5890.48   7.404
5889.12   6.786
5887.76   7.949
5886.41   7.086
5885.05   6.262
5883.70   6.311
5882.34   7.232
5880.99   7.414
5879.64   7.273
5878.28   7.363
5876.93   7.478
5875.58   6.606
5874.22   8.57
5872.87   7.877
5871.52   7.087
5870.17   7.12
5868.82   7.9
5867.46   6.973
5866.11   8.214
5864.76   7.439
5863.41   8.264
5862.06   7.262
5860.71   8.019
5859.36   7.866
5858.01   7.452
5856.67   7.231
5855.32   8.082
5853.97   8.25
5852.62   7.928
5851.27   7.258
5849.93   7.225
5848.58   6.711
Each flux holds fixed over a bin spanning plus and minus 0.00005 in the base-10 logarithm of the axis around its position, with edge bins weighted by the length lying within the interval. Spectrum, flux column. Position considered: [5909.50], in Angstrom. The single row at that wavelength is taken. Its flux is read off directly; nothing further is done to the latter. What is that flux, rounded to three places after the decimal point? 8.260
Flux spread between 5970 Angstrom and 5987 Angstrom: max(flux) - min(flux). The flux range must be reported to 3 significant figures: 1.35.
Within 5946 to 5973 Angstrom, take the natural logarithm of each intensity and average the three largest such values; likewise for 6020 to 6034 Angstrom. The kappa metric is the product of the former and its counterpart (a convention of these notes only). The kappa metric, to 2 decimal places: 4.34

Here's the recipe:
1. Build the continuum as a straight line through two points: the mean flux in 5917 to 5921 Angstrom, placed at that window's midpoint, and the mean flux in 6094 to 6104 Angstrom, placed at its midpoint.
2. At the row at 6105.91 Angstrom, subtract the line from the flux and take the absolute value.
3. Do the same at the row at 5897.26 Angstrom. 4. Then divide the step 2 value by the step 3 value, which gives 1.7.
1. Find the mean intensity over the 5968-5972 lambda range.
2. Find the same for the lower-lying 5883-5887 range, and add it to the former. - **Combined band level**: 13.5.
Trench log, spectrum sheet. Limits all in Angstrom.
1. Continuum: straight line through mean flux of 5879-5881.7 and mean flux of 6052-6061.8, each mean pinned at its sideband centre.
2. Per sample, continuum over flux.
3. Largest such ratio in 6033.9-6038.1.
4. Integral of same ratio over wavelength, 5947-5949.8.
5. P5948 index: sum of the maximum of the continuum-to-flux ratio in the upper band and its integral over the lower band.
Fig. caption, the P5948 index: 3.9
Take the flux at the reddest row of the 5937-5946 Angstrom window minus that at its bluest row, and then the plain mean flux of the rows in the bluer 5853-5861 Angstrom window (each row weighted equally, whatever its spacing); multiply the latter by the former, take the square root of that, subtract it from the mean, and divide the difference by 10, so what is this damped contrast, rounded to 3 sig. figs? 0.550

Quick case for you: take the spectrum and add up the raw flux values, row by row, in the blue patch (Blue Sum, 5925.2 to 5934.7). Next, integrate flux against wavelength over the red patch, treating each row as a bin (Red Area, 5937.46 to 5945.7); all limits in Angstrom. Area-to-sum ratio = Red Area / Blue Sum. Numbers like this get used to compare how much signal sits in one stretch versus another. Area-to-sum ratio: 1.1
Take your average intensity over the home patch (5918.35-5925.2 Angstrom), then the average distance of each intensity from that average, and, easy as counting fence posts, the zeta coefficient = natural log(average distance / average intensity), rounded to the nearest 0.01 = -2.91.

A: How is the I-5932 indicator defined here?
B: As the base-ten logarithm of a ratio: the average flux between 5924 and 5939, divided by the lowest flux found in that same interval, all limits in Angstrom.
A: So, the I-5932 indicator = 0.049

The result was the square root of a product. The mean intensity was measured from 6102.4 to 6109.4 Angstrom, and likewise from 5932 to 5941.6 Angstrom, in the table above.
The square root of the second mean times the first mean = 7.24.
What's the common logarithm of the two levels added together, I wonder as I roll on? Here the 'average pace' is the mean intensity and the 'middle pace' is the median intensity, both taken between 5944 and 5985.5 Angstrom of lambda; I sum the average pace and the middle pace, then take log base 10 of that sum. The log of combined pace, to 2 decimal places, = 1.18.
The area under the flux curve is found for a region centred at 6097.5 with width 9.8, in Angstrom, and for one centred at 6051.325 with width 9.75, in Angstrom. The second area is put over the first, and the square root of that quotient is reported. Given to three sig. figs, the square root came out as 1.01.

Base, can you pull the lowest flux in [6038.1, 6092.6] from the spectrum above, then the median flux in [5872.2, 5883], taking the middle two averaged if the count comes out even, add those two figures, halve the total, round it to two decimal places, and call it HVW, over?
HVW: 6.88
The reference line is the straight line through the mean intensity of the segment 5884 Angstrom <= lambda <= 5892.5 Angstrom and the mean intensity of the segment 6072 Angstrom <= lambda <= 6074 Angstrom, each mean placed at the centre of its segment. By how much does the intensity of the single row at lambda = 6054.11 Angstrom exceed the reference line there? -0.9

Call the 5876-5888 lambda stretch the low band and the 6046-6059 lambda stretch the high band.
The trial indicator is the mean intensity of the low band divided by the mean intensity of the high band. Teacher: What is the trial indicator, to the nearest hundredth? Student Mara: 0.94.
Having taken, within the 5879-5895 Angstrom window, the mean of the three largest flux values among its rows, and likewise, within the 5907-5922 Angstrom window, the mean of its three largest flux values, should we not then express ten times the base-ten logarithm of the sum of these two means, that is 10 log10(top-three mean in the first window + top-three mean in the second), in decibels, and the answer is 12.0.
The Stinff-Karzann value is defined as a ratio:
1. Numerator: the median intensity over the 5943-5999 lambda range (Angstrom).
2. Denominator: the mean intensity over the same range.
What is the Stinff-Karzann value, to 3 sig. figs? 1.02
